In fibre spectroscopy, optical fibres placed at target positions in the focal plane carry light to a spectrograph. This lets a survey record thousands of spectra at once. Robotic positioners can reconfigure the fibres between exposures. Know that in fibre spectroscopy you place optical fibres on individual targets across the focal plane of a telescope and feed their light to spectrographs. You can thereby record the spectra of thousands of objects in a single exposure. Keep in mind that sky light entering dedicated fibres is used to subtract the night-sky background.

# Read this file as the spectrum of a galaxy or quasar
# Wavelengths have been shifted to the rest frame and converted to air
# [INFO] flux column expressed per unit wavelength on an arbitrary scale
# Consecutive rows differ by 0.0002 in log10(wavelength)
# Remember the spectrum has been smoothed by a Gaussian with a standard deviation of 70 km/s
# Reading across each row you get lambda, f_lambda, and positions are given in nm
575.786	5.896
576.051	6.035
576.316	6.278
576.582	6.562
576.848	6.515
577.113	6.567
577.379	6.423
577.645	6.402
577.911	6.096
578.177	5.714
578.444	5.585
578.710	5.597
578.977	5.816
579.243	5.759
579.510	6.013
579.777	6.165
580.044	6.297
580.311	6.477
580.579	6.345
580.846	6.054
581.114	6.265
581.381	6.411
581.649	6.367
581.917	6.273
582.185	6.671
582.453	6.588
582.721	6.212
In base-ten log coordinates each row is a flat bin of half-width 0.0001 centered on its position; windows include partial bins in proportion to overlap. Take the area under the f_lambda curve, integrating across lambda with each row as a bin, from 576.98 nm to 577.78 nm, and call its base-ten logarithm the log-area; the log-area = 0.71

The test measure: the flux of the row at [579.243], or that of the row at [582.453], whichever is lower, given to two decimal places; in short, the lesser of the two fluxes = 5.76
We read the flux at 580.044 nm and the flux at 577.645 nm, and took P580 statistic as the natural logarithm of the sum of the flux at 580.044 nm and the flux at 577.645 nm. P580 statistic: 2.542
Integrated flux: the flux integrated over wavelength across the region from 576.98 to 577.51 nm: 3.45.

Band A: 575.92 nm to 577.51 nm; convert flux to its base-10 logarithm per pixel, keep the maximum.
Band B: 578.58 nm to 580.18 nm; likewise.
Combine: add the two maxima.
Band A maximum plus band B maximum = 1.62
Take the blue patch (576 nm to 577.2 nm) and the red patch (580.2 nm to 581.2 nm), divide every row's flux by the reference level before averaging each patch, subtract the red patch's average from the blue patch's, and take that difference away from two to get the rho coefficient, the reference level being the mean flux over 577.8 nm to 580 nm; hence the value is 1.98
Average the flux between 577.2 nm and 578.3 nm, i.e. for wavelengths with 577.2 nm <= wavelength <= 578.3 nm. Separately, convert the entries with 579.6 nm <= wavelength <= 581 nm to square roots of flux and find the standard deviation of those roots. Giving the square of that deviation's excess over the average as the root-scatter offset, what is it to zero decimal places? 38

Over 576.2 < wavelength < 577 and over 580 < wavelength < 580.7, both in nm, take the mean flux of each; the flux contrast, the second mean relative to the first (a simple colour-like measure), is 0.99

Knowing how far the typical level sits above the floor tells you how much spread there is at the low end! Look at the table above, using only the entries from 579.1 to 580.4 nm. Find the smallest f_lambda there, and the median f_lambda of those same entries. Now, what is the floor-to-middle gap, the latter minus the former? 0.41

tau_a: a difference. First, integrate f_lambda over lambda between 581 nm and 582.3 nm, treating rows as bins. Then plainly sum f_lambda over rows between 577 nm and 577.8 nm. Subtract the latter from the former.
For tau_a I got -11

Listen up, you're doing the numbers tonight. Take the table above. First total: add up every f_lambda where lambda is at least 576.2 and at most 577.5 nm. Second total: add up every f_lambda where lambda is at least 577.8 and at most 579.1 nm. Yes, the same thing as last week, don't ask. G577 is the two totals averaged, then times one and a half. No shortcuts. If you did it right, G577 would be 45.9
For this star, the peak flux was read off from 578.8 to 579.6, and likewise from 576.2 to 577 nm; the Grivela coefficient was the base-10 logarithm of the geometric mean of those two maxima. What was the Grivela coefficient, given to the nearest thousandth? 0.798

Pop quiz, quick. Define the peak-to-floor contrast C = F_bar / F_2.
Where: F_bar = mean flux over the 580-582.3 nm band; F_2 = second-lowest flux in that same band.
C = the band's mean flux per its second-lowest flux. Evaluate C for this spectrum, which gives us 1.01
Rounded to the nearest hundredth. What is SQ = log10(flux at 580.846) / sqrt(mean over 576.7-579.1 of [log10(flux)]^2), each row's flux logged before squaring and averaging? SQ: 1.00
